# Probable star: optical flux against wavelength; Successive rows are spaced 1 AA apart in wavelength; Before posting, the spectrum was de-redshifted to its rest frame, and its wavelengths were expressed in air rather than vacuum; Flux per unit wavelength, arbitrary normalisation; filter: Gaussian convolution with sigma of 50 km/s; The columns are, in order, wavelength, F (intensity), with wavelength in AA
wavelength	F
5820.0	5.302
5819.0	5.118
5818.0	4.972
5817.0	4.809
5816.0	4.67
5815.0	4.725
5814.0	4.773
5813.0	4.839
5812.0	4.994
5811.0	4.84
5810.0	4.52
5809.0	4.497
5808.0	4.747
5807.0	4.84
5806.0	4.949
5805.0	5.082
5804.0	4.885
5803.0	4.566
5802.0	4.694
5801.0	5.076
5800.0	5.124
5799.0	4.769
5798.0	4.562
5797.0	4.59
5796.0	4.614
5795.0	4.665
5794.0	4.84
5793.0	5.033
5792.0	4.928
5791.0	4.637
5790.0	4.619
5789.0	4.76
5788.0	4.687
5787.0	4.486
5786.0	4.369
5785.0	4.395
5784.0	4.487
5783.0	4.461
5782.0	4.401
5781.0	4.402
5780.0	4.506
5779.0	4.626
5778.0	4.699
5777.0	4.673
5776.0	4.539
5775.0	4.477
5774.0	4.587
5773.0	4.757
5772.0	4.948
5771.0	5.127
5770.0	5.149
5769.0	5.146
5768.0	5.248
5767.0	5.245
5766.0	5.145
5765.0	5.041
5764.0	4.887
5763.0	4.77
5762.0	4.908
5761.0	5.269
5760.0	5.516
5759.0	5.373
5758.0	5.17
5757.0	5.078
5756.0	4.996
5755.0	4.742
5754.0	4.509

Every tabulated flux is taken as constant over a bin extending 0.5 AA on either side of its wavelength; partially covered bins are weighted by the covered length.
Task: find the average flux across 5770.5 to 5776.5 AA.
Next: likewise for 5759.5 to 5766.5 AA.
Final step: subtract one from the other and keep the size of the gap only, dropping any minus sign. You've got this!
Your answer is 0.34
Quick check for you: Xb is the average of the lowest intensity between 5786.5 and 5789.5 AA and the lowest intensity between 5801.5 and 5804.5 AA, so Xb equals 4.53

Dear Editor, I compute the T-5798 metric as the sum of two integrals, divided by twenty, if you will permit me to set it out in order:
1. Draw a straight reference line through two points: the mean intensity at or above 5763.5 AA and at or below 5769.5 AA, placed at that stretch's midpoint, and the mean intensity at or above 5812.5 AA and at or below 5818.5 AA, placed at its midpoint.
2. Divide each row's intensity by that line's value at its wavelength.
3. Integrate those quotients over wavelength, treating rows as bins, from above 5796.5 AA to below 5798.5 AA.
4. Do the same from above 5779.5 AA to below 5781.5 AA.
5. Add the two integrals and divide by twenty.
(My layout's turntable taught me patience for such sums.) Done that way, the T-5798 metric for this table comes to 0.182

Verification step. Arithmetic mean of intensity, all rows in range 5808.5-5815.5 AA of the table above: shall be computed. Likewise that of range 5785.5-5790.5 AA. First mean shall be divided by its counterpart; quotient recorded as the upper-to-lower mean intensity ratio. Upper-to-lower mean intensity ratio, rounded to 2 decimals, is 1.03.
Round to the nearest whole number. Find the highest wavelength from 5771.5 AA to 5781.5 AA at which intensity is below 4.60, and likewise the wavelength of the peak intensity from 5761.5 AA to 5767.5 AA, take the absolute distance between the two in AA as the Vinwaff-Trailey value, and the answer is 14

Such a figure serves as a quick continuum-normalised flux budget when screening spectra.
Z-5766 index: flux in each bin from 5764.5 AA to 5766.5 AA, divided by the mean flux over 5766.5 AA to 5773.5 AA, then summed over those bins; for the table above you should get 2.00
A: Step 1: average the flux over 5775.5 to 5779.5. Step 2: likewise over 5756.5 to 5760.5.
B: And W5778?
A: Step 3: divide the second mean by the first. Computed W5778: 1.14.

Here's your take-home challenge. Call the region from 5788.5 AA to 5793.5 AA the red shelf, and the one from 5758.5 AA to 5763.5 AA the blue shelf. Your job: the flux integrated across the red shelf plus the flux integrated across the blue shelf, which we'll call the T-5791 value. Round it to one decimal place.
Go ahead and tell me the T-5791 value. 49.8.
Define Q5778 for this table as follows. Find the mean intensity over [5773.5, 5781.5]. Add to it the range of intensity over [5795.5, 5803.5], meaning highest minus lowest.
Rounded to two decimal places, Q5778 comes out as 5.13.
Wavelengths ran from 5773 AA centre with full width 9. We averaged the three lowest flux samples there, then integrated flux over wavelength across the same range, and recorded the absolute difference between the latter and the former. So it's 38.9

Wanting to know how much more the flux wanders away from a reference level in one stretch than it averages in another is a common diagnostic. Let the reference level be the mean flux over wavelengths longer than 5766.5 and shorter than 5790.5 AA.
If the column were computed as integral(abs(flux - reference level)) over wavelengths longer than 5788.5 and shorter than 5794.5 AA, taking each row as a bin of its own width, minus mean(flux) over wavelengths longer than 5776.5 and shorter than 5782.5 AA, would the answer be -3.65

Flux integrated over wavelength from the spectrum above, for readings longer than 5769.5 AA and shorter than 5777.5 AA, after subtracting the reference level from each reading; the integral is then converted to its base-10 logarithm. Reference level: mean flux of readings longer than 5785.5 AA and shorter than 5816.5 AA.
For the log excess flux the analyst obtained -0.65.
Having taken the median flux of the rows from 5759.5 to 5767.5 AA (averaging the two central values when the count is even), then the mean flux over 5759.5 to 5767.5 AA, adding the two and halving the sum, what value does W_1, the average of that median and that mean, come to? 5.10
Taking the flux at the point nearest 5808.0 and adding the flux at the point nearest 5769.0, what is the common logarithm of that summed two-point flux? 0.995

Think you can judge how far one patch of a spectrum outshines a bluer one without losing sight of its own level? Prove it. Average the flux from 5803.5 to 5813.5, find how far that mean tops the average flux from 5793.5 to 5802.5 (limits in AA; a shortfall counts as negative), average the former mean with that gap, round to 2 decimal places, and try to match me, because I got 2.43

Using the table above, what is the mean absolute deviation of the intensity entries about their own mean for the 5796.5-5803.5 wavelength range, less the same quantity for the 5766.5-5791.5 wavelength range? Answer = -0.03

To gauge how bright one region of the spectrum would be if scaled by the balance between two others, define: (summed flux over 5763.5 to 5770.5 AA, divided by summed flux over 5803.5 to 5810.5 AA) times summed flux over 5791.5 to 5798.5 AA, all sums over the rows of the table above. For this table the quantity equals 36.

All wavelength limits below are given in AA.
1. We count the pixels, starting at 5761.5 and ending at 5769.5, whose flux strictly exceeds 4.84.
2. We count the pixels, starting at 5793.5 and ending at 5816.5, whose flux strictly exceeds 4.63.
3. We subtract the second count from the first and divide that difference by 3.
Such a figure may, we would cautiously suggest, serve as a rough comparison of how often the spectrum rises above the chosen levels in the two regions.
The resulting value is -3.33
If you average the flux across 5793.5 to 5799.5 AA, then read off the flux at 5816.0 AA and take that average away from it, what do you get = 0.0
